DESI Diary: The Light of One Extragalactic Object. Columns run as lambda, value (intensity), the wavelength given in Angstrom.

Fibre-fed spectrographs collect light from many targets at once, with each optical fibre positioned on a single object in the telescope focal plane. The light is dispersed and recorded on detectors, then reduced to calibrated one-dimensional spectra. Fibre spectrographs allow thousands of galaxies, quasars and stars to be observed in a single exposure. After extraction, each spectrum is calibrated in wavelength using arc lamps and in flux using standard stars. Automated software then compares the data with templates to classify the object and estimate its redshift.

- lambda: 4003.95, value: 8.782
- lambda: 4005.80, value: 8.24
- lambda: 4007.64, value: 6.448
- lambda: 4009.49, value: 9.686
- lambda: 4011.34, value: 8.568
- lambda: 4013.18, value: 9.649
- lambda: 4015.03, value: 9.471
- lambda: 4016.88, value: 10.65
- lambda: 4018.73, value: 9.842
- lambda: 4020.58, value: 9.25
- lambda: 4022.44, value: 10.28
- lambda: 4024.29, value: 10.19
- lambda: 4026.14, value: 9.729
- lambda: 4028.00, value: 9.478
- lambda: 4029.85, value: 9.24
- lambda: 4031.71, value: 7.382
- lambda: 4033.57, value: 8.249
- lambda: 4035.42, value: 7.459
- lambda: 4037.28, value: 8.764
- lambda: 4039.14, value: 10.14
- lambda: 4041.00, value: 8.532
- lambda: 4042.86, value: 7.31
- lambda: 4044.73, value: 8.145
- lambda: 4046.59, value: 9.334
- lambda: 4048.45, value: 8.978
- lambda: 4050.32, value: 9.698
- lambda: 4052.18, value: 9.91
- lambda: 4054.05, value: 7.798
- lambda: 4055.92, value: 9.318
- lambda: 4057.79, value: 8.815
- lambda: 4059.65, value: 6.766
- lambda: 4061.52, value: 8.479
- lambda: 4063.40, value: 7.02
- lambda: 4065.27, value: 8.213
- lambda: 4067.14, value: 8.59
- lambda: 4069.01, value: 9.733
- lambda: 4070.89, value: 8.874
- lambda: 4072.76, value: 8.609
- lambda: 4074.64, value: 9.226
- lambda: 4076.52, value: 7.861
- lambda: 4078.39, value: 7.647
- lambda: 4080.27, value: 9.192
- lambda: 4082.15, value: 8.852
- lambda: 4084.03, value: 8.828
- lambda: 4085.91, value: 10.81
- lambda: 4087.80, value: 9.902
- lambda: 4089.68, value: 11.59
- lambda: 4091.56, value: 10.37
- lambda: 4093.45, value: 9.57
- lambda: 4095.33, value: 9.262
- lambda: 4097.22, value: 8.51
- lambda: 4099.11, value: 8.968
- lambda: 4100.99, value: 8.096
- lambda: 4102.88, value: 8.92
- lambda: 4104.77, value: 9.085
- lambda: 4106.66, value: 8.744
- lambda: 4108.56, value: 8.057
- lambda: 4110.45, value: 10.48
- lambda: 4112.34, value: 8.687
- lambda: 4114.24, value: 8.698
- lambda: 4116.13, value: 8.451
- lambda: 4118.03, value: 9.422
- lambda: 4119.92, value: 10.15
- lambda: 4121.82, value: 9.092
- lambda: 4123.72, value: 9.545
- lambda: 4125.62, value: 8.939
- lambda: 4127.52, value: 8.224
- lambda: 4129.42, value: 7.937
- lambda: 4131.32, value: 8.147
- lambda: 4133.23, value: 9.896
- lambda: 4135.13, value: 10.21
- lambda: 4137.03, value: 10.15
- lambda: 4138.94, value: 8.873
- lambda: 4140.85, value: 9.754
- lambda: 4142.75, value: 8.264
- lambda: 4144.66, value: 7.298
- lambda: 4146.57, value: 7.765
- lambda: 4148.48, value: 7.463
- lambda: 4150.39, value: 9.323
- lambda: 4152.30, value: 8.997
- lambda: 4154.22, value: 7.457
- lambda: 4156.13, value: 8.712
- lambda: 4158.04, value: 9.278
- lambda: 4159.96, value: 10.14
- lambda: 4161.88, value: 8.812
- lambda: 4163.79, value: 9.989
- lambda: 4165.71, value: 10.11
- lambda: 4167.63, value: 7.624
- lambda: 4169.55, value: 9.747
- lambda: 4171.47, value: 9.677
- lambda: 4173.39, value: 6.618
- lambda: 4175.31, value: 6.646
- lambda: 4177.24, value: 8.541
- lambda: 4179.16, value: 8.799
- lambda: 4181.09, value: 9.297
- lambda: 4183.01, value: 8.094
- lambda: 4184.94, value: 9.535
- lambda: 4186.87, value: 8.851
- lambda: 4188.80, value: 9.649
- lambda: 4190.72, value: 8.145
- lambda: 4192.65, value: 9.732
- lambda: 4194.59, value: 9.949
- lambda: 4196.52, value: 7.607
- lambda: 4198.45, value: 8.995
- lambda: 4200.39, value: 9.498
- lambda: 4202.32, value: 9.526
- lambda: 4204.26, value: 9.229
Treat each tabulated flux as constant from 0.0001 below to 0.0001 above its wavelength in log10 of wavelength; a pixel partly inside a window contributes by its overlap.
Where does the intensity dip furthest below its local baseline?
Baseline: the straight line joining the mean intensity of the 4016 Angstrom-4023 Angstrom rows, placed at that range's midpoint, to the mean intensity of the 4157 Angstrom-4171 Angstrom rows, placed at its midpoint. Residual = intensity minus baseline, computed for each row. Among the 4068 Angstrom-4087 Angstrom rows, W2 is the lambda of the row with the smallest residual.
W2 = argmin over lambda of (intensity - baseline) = 4078.39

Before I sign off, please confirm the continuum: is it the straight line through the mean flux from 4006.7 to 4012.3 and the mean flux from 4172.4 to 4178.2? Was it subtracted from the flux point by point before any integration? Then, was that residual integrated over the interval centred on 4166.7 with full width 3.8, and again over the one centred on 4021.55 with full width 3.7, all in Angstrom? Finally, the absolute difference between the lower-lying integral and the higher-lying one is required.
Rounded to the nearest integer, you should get 0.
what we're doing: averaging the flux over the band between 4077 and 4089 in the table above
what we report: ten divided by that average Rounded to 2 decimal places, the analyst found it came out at 1.09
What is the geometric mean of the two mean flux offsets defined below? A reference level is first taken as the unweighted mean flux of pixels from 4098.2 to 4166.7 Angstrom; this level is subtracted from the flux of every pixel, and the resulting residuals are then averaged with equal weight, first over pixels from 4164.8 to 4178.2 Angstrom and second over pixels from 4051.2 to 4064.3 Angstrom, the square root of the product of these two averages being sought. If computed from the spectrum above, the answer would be 0.58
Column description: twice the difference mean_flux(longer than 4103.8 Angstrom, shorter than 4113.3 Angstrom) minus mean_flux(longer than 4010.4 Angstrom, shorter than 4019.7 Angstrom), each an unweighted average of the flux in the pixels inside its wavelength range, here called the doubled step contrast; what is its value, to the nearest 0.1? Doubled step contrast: -1.3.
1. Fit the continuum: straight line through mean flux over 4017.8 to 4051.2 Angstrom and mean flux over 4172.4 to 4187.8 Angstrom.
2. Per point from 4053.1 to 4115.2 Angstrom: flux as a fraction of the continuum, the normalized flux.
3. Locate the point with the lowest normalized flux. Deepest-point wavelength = 4059.65 Angstrom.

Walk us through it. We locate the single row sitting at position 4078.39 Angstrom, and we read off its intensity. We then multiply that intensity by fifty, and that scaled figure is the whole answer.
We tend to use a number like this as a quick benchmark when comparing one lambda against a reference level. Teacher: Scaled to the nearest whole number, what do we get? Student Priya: 382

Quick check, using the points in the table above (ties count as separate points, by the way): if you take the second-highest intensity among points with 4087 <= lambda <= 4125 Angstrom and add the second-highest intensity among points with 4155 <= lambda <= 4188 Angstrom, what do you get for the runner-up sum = 20.6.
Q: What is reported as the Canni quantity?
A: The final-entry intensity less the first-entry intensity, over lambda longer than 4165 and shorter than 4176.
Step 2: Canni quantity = -3.5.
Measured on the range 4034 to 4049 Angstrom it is 1.5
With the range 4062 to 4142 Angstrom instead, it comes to 2.7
